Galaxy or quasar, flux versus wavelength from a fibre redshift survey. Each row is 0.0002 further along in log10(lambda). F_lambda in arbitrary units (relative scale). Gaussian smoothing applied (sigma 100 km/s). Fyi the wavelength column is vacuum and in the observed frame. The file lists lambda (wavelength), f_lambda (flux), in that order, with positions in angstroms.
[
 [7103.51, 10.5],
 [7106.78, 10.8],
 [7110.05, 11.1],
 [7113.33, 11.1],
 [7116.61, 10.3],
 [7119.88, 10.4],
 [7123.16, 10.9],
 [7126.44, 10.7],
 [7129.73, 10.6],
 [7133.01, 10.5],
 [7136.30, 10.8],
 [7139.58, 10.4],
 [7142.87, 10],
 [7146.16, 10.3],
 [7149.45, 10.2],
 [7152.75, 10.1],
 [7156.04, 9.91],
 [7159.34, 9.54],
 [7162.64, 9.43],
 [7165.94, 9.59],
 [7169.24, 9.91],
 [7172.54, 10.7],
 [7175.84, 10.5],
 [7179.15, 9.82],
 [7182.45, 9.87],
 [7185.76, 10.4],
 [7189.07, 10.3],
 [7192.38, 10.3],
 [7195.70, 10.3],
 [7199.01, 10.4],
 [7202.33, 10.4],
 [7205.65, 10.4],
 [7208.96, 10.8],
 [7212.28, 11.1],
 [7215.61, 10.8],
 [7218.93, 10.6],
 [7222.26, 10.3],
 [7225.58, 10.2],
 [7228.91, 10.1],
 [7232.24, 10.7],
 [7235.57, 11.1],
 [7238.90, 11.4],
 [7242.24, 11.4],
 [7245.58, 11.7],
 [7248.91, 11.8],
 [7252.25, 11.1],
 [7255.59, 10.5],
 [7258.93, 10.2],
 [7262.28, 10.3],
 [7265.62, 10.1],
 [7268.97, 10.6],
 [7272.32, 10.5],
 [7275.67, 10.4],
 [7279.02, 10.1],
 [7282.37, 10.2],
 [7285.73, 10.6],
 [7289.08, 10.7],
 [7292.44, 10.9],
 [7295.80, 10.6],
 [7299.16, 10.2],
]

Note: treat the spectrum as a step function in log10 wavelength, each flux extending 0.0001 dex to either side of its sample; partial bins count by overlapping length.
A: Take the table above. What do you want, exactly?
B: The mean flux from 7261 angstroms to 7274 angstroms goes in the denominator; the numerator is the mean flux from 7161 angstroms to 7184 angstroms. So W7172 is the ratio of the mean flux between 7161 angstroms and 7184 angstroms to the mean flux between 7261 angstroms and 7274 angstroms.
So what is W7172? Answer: 0.96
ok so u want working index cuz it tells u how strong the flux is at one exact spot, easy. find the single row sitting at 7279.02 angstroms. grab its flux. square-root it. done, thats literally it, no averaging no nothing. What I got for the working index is 3.18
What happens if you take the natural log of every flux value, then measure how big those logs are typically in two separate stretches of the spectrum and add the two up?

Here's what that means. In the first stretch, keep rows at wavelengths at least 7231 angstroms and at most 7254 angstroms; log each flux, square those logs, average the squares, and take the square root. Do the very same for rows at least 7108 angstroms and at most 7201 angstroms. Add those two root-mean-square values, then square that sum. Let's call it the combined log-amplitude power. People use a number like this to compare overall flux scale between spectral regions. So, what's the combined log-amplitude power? 22.63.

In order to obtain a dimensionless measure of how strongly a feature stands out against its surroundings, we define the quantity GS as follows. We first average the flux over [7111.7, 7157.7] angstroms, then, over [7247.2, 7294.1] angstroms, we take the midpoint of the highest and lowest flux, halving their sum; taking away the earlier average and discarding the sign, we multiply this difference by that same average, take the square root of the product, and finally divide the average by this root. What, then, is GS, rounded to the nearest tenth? 4.5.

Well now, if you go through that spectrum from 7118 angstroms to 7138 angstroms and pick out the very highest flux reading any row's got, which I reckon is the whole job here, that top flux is 10.9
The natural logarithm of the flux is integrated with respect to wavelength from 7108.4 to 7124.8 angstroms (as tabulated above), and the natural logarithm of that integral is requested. 3.66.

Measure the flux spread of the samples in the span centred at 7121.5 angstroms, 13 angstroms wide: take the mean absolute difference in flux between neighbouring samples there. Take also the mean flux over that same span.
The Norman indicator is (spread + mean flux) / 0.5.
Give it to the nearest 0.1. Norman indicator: 21.7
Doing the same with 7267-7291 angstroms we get 21.3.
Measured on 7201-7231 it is 21.5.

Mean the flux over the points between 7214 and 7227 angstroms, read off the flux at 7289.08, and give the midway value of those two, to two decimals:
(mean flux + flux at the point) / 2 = 10.59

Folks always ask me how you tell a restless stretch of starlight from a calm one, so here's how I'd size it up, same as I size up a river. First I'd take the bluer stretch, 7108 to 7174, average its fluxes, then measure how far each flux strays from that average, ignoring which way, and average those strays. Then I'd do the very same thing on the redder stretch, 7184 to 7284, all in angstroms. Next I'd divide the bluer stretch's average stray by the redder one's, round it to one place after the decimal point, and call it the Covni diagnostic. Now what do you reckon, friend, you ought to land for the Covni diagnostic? 1.0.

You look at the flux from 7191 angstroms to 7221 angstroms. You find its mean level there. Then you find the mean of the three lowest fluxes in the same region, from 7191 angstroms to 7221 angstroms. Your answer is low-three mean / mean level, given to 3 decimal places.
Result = 0.978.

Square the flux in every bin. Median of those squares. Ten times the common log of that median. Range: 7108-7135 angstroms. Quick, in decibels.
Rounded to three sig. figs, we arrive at 20.5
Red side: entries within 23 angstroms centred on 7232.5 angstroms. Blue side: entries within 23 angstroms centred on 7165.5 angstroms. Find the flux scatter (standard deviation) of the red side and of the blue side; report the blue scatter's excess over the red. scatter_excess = -0.07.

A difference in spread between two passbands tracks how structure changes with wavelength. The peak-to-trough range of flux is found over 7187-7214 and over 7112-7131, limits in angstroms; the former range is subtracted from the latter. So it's 0.0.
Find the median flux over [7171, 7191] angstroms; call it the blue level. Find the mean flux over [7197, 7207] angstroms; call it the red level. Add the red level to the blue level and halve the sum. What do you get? 10.4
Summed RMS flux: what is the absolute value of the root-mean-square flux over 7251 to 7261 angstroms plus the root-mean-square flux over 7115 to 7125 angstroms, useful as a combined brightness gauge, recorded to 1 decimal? 21.1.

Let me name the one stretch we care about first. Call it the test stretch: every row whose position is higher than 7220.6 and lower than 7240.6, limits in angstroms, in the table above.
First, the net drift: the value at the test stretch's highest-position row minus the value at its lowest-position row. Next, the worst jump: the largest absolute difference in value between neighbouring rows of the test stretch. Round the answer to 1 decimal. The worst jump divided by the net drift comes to 0.5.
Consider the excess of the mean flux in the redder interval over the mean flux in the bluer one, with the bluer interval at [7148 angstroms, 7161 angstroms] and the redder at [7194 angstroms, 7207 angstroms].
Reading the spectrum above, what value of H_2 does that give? 0.4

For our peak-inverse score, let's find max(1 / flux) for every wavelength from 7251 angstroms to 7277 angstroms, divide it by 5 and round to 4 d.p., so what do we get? 0.0198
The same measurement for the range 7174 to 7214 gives 0.0204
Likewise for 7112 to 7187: 0.0212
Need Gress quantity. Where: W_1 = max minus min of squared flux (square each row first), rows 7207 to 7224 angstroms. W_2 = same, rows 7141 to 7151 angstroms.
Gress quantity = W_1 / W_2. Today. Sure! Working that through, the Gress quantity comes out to 2.8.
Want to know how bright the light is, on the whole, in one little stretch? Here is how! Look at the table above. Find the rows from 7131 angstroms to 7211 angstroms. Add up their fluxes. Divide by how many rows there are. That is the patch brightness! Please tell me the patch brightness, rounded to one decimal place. 10.2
